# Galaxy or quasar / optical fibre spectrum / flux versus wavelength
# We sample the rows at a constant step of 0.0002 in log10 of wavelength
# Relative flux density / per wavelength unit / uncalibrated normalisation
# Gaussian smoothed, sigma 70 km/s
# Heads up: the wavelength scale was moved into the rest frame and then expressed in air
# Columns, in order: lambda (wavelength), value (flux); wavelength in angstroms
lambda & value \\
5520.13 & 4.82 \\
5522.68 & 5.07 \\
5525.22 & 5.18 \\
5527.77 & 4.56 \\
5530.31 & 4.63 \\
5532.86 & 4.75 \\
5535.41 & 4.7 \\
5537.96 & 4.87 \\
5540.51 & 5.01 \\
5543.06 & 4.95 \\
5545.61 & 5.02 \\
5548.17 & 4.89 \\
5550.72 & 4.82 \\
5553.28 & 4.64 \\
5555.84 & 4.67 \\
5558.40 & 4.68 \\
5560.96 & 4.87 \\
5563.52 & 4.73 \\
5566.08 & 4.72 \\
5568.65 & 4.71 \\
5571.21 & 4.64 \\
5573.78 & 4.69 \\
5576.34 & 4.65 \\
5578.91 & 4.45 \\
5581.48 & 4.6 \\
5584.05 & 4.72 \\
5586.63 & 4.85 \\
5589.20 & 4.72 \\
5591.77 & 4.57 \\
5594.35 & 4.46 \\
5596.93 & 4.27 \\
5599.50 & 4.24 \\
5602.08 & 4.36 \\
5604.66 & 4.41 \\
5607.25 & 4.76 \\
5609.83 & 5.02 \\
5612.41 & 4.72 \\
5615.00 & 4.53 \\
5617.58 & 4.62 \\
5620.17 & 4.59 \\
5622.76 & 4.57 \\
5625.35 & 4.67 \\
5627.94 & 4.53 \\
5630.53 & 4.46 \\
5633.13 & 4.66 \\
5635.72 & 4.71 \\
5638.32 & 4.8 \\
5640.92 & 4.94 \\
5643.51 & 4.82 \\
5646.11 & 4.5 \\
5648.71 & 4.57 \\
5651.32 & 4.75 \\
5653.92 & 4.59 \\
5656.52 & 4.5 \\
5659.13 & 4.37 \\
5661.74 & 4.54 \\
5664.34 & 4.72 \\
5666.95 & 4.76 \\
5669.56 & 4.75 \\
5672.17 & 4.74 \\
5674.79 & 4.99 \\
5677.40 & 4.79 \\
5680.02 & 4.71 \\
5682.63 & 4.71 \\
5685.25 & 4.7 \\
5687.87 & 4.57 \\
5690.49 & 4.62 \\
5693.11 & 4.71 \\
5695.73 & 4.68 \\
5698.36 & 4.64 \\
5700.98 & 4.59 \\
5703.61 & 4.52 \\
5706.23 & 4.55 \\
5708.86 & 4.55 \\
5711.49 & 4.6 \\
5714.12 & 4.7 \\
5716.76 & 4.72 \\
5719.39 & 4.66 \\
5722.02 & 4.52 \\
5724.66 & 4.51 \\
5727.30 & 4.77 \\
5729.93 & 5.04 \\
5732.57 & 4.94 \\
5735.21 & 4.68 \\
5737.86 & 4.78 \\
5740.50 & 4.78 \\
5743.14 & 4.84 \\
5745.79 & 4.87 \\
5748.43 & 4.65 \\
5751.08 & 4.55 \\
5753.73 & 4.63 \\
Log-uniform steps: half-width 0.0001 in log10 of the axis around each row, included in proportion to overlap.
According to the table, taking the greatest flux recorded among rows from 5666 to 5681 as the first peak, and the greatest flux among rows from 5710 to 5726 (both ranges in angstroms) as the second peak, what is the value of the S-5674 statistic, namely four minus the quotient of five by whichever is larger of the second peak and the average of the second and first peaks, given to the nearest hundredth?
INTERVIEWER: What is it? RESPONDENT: 2.97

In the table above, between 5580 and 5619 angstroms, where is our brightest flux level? 5609.83 angstroms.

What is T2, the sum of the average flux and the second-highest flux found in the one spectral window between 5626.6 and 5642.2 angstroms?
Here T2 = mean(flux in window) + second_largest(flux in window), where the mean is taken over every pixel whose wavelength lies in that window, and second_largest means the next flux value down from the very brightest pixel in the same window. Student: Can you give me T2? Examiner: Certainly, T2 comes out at 9.48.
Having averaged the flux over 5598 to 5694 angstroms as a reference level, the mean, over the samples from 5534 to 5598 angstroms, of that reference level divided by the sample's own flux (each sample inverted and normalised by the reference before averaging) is 0.99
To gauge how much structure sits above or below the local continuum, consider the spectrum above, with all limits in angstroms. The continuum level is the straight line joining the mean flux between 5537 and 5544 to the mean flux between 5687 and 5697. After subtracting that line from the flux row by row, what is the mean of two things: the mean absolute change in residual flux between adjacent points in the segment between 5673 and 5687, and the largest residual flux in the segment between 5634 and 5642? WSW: 0.13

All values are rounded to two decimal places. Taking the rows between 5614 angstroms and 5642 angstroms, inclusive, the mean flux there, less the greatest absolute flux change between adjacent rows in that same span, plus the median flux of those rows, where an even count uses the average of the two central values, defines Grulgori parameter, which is 9.06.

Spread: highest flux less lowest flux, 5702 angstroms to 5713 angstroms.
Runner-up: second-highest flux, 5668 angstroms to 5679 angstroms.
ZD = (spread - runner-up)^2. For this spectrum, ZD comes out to 22.2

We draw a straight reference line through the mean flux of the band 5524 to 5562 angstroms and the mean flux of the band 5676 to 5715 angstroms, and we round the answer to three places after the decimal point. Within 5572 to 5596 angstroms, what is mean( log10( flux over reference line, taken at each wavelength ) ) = -0.013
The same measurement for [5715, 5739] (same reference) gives 0.012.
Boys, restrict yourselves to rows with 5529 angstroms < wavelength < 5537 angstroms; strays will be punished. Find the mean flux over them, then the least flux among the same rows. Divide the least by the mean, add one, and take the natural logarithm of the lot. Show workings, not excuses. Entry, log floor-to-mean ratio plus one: 0.686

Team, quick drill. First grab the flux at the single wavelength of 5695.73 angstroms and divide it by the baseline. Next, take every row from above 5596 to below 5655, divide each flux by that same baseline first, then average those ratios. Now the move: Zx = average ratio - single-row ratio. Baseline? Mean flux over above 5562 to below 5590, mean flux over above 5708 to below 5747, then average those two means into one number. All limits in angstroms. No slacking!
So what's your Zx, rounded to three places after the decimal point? -0.014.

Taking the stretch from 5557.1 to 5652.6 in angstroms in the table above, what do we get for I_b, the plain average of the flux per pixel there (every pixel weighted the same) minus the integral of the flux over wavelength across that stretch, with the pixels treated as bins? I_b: -438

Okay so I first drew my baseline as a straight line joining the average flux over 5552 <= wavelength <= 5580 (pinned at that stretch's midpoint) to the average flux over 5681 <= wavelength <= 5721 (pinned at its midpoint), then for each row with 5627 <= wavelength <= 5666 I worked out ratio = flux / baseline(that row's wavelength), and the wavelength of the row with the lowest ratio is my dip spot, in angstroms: 5659.13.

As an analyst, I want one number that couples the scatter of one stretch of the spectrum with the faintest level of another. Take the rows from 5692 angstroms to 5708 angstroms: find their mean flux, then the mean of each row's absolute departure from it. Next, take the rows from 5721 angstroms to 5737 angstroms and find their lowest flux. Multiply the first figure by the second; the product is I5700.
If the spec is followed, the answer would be 0.28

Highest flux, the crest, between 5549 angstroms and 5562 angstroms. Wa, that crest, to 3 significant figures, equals 4.87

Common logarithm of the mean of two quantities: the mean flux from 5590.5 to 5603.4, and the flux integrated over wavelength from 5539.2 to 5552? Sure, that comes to 1.53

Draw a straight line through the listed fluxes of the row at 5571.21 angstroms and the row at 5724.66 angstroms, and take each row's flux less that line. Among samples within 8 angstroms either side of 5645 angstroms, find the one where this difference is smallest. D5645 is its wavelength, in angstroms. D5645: 5646.11 angstroms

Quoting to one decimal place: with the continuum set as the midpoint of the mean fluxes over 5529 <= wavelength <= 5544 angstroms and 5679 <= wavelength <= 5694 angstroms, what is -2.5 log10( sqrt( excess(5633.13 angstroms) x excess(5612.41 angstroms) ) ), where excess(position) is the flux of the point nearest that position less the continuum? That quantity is 3.4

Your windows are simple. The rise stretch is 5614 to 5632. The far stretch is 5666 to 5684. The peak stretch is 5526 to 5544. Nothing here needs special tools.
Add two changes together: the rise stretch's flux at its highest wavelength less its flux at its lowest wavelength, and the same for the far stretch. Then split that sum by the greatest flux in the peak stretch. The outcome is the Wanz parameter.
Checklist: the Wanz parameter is -0.024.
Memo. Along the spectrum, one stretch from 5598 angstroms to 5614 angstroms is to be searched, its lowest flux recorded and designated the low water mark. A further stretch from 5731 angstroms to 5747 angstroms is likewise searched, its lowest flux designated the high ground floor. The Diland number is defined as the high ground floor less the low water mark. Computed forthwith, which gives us 0.44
